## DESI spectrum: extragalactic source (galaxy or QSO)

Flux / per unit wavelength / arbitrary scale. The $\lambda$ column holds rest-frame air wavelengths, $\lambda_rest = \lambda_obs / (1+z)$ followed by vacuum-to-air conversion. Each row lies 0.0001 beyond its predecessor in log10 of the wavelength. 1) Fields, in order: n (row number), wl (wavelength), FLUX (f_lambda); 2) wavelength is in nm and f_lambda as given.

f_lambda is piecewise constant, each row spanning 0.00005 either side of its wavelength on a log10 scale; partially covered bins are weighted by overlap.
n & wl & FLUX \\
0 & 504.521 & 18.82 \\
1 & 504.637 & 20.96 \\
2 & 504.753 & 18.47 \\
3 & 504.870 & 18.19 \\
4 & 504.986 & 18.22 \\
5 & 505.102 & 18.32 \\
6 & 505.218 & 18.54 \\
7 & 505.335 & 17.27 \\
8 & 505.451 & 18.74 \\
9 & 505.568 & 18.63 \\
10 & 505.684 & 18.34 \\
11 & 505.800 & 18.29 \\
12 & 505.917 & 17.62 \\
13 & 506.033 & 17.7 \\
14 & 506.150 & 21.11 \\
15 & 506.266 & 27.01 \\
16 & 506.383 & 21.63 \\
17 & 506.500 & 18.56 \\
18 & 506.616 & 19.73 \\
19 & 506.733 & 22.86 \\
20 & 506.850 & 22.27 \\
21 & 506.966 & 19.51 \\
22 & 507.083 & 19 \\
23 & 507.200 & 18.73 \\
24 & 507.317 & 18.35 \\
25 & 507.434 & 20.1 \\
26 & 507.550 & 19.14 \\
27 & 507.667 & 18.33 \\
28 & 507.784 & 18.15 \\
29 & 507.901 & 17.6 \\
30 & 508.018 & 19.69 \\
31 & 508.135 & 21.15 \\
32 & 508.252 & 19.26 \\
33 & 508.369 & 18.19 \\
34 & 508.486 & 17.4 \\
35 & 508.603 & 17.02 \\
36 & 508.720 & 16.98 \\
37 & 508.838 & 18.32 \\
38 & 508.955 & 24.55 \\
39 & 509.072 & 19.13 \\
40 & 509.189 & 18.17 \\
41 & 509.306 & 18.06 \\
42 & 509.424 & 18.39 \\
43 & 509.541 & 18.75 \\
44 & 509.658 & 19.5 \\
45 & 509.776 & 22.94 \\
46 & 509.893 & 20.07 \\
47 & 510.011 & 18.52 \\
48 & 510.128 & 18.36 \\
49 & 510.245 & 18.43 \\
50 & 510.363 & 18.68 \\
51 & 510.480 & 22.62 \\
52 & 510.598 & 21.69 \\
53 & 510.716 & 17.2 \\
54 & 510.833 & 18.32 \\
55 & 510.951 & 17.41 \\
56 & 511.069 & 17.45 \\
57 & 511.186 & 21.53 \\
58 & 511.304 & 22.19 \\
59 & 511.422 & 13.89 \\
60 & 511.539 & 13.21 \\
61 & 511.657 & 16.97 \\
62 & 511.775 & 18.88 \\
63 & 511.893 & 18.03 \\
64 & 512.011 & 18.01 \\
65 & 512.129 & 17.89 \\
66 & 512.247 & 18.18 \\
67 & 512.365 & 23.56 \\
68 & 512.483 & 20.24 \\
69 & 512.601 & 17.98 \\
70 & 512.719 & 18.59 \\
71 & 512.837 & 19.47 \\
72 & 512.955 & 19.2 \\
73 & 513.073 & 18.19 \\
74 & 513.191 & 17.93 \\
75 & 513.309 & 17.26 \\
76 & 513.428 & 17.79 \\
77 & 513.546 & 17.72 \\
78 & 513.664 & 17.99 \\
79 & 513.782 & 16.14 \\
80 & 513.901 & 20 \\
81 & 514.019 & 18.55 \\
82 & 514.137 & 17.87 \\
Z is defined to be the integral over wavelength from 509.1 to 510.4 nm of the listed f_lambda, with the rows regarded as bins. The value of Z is 25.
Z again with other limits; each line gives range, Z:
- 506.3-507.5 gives 24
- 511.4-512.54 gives 21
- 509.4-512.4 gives 57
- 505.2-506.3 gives 21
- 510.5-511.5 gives 19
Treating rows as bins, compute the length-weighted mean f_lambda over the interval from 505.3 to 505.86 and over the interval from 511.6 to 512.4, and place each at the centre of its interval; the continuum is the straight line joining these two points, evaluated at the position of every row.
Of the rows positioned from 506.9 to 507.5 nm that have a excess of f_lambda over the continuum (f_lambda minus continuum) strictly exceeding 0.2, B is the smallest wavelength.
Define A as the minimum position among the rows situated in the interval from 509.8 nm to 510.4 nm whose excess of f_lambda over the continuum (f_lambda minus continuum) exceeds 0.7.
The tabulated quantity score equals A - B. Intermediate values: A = 509.893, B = 506.966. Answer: 2.93 nm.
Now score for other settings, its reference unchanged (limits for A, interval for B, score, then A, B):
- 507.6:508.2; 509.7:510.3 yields -1.76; 508.018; 509.776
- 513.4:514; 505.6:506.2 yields 7.75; 513.901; 506.150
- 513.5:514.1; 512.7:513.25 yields 1.06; 513.901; 512.837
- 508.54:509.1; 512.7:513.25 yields -3.88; 508.955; 512.837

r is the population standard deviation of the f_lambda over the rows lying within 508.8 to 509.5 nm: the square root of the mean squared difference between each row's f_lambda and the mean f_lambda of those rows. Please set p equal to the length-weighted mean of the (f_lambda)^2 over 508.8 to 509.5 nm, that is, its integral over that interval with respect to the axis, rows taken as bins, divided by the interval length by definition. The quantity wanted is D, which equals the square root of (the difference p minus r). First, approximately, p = 384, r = 2.3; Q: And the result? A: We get 19.5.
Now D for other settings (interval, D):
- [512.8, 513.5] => 18.3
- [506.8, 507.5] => 19.6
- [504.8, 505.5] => 18.2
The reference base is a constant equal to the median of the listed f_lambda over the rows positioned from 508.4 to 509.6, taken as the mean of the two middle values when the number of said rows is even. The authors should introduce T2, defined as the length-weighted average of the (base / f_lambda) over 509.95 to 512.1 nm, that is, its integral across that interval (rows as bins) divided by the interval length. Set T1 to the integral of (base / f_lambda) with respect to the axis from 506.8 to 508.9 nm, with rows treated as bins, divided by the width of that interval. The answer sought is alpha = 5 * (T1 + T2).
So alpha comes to 9.91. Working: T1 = 0.97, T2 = 1.01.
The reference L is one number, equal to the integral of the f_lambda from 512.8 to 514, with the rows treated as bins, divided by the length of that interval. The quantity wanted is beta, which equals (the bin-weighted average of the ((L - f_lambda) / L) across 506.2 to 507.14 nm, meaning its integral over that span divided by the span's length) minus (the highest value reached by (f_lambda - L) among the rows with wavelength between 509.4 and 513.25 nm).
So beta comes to -5.6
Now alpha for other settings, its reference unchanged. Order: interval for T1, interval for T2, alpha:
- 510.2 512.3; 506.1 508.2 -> 9.63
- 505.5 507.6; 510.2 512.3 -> 9.69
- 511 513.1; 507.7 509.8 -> 9.86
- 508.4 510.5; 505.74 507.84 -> 9.45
